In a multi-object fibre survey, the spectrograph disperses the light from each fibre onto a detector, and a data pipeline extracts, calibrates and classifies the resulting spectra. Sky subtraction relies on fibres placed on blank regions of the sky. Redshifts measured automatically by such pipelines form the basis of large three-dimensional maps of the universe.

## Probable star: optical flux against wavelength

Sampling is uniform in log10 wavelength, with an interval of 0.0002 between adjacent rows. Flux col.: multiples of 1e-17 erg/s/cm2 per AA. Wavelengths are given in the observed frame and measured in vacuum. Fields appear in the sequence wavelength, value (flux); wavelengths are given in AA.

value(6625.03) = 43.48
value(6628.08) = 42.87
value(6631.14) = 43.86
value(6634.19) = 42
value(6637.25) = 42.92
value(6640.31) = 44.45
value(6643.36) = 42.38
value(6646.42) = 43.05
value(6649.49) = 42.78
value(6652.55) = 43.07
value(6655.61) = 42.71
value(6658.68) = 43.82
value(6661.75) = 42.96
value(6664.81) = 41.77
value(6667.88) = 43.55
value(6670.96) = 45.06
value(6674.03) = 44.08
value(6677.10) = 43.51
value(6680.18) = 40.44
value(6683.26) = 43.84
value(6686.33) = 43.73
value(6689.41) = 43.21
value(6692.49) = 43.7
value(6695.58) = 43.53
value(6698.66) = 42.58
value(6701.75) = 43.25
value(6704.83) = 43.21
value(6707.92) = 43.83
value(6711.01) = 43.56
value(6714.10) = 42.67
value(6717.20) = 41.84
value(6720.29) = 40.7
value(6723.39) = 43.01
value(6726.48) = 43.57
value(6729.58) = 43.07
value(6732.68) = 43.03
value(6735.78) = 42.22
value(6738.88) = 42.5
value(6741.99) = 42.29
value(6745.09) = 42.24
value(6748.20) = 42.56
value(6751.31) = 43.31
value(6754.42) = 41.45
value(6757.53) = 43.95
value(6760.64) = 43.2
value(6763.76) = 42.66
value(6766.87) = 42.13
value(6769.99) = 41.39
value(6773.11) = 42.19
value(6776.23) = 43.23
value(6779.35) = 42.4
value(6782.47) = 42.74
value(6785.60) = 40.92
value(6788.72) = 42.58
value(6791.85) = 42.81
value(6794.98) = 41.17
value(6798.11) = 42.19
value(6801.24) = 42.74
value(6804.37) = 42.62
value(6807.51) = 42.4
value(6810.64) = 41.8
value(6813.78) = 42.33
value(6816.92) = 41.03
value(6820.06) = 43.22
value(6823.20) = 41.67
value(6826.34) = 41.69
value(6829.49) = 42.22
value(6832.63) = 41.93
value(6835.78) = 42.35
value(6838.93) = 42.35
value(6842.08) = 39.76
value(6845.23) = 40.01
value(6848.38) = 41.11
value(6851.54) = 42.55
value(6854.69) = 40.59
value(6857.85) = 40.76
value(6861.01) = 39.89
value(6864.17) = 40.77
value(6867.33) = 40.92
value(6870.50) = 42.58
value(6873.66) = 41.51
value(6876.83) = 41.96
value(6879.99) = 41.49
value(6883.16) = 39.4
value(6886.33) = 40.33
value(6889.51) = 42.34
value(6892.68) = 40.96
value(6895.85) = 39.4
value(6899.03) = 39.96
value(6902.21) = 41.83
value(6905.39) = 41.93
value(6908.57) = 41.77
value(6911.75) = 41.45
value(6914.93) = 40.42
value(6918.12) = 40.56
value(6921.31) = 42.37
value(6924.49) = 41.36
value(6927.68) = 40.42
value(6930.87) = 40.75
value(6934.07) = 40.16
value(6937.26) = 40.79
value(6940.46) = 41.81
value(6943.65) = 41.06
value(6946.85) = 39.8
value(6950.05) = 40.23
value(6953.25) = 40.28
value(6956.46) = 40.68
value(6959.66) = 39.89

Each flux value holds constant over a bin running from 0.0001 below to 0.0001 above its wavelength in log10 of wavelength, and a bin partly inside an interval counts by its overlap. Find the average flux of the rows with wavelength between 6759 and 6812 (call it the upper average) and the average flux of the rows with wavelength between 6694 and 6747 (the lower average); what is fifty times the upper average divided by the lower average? 49.5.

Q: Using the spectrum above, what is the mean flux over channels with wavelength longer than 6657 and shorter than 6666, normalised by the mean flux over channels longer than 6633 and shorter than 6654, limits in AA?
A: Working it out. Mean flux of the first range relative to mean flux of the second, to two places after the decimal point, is 1.00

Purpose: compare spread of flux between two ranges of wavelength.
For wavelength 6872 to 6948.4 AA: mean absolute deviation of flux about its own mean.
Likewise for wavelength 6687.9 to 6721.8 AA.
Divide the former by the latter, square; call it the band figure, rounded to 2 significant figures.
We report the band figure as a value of 1.1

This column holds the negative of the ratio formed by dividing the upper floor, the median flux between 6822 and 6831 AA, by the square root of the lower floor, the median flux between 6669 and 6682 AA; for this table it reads -6.30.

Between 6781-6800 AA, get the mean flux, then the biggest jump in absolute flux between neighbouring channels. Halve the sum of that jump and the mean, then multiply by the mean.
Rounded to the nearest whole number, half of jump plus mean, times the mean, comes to 923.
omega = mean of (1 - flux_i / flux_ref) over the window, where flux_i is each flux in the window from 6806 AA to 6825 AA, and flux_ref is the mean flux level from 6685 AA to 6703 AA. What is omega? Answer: 0.029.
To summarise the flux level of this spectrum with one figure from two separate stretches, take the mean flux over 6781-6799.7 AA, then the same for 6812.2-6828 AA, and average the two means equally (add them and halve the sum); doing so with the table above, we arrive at 42.0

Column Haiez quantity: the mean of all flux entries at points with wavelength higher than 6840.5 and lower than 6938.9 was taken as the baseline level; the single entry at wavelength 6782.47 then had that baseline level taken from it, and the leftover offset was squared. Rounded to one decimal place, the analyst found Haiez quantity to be 3.1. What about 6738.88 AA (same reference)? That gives 2.3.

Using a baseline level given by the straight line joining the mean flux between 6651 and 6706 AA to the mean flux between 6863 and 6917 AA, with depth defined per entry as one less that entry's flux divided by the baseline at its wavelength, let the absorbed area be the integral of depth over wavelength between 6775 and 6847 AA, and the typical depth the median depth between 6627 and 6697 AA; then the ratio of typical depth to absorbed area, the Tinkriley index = 0.01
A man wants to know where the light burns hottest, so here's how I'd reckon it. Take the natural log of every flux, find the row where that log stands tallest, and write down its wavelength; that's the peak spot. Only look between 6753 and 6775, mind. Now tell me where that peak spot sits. 6757.53 AA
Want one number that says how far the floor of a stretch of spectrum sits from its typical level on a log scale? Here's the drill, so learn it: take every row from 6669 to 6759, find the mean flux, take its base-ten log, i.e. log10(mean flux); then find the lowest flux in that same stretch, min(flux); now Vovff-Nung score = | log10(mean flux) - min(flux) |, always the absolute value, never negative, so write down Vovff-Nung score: 38.8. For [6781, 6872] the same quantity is 38.1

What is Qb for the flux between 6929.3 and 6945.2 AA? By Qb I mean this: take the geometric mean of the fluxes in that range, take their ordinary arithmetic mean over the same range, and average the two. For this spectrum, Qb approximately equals 40.9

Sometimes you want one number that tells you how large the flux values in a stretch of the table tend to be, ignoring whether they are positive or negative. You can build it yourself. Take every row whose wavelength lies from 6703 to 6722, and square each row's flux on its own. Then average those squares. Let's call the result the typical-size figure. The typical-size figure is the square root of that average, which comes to 42.6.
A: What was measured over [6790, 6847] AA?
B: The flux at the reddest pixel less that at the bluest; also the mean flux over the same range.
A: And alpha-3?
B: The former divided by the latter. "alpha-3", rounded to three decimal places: -0.067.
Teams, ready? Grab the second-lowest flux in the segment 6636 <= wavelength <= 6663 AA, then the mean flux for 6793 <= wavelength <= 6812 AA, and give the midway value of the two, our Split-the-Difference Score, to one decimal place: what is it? 42.4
